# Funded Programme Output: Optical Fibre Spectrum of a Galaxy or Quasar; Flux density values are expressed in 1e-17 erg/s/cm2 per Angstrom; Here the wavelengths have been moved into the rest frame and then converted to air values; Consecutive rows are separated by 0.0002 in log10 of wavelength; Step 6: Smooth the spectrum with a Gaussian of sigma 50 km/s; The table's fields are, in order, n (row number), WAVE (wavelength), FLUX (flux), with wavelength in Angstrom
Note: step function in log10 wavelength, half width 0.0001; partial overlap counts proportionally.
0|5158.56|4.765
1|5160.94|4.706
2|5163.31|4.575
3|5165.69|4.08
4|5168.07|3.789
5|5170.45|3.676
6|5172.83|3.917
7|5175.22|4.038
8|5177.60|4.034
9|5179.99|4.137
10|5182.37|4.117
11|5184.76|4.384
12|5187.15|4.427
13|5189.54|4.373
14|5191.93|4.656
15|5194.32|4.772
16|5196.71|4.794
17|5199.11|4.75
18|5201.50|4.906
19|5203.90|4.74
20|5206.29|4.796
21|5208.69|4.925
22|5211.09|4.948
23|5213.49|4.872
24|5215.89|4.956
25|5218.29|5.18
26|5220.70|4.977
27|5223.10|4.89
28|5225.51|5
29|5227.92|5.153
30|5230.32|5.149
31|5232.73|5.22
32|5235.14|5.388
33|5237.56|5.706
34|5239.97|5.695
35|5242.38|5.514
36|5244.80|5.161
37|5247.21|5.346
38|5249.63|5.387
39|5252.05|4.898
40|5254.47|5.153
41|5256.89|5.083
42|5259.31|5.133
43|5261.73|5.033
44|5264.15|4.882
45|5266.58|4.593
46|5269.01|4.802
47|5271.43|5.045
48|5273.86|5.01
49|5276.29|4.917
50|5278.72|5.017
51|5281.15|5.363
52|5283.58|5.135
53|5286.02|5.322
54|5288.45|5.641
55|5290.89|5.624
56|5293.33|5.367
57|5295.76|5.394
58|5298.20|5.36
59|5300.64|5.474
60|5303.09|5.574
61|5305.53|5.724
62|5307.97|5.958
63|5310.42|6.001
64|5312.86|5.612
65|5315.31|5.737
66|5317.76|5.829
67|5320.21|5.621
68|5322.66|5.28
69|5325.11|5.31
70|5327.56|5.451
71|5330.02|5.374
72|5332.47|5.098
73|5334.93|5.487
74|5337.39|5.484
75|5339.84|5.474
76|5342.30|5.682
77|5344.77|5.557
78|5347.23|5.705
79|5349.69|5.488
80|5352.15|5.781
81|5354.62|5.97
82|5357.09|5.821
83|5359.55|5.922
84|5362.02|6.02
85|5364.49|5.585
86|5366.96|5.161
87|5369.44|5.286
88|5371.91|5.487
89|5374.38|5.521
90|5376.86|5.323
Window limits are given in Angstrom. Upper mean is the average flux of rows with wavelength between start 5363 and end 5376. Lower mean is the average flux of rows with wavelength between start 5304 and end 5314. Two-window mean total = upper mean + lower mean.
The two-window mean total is 11.2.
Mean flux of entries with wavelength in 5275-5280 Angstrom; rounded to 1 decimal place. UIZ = 5.0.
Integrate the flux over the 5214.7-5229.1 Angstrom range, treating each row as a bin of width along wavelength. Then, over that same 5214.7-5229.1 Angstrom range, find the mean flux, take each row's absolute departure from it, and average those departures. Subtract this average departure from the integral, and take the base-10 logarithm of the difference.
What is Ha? 1.86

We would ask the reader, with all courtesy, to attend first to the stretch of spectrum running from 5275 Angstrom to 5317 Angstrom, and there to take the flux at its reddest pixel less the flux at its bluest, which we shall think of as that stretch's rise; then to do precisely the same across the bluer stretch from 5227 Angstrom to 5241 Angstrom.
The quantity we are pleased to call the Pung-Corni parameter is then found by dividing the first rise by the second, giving 1.5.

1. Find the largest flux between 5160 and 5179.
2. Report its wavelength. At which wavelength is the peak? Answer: 5160.94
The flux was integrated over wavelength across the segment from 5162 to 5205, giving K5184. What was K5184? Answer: 187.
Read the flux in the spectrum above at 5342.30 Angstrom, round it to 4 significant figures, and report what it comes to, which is 5.682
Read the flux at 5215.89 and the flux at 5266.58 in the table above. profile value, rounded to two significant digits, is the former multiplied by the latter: 23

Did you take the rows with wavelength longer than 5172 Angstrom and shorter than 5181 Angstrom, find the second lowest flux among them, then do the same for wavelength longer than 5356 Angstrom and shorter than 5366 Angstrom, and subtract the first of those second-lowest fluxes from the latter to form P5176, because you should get 1.8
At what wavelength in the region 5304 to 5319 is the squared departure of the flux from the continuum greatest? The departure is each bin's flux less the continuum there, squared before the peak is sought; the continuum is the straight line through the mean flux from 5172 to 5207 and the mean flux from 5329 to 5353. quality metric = 5310.42 Angstrom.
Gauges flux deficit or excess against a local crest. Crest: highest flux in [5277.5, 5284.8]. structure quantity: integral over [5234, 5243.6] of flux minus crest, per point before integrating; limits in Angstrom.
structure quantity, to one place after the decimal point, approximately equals 2.1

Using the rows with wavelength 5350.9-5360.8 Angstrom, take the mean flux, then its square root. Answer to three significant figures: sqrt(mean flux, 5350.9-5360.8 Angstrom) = 2.42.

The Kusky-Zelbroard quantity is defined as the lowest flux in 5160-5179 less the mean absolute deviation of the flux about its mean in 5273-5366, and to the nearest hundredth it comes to 3.45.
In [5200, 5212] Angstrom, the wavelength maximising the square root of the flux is 5211.09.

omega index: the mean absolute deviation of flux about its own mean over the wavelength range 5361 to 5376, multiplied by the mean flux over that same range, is 1.1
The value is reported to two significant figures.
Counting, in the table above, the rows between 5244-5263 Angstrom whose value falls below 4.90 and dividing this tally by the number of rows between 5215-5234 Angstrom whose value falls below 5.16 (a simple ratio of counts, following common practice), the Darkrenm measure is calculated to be 0.17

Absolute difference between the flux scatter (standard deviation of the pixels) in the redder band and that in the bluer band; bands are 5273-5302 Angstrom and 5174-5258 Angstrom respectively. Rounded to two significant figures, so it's 0.20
